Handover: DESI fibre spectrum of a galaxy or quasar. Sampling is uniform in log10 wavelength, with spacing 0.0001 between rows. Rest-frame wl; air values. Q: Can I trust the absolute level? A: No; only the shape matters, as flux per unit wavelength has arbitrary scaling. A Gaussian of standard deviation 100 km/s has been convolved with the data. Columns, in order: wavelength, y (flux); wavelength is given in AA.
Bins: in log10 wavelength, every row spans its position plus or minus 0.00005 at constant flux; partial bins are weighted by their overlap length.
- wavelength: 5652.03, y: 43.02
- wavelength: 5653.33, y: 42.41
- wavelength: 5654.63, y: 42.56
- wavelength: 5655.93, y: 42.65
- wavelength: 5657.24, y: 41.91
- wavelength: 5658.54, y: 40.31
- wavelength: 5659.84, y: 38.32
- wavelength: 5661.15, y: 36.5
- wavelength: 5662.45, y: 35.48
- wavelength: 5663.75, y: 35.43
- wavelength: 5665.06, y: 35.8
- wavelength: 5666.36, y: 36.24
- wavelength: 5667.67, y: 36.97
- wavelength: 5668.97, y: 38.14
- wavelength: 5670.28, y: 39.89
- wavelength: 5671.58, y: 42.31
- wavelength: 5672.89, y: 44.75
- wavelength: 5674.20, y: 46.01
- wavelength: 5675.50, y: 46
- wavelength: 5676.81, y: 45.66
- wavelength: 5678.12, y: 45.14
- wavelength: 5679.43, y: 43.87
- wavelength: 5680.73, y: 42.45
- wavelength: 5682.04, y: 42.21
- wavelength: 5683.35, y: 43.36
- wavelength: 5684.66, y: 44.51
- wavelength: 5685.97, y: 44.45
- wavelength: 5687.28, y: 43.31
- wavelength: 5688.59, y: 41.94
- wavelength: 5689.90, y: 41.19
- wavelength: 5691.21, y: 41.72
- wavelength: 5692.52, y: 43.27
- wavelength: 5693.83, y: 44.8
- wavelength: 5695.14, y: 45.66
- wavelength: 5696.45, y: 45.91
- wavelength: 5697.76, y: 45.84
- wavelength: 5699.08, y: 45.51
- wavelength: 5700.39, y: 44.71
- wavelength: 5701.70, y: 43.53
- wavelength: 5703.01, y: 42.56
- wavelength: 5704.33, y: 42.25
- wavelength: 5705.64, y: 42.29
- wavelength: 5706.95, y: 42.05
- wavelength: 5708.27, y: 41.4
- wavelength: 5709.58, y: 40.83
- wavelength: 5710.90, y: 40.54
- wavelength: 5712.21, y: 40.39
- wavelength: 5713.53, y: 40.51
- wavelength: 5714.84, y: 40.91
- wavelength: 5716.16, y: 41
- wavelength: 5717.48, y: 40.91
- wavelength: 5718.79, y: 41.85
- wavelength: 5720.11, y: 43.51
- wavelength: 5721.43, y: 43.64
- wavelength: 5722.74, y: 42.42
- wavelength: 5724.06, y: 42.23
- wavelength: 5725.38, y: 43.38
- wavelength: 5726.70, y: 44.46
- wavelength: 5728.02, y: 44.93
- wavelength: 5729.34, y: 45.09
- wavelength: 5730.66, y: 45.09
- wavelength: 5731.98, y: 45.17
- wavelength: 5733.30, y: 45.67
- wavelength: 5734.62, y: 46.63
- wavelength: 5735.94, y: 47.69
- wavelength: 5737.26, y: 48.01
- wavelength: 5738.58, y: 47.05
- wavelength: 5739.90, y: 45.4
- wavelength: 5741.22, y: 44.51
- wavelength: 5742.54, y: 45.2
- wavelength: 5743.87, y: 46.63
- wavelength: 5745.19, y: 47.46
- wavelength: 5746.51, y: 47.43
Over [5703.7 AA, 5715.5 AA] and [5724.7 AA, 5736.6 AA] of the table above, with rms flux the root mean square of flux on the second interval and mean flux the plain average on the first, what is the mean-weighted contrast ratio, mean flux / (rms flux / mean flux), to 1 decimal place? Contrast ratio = 37.5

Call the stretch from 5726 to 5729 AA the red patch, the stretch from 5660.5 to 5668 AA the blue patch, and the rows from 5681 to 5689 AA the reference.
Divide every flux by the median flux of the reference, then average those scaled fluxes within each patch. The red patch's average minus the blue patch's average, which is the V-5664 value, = 0.20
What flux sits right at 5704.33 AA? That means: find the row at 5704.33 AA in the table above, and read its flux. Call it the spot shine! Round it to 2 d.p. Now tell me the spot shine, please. 42.25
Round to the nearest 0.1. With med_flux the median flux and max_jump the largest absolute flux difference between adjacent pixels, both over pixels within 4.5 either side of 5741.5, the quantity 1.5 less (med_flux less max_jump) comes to -43.5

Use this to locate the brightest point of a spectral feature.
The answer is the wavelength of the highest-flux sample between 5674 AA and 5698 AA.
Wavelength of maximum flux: 5674.20 AA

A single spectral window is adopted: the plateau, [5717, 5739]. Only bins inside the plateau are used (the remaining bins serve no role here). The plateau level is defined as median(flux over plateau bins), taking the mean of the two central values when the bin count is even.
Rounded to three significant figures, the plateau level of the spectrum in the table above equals 44.9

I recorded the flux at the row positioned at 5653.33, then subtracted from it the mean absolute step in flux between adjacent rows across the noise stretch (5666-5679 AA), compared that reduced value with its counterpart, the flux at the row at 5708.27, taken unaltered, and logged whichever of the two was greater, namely 41.4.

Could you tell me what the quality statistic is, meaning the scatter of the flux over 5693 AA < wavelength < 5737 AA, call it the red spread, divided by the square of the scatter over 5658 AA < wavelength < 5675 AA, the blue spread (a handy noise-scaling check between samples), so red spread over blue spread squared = 0.2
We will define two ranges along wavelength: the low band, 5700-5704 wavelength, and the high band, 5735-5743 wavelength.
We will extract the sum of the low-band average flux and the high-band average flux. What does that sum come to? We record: 90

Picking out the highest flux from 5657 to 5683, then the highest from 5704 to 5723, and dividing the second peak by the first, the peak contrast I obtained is 0.95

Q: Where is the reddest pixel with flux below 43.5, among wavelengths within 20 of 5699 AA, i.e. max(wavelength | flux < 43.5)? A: 5718.79 AA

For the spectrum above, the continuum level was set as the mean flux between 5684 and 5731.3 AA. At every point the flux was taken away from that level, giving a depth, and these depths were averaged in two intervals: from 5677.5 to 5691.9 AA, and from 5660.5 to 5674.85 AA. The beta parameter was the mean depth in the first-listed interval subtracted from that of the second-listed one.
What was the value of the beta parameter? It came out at 4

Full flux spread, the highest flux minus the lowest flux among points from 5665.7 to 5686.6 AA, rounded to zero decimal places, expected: 10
